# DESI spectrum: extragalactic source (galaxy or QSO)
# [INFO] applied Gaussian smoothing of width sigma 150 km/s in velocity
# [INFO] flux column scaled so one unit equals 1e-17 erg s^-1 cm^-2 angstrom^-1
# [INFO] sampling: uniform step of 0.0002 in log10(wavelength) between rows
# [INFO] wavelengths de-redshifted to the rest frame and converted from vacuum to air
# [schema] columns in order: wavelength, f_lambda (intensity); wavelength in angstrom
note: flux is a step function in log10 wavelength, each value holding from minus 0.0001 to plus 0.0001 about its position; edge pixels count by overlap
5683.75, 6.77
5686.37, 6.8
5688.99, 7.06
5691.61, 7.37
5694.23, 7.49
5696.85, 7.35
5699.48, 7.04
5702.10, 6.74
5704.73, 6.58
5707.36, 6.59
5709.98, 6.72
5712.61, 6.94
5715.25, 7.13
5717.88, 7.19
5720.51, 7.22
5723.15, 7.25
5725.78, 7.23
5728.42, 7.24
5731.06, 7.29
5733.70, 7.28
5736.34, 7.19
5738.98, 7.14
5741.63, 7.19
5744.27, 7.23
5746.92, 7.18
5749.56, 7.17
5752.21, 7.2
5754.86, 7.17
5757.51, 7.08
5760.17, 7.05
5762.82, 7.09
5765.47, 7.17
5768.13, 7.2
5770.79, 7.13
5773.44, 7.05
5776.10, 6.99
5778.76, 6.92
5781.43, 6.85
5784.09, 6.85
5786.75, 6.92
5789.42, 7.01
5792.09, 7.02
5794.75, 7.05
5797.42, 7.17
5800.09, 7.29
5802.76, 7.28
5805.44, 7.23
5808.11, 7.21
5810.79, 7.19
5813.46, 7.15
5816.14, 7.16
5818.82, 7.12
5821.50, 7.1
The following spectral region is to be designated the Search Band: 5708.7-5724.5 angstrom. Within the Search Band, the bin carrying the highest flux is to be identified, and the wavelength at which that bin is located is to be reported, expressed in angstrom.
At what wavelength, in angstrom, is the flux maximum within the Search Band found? 5723.15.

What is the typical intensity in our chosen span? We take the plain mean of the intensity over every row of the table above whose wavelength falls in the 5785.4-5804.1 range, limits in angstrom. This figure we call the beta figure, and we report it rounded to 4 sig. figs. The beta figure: 7.106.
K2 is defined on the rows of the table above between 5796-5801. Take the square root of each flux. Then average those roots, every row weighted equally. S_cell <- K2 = 2.69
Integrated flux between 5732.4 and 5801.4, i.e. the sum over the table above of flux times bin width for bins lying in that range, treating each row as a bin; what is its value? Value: 490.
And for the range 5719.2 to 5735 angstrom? 115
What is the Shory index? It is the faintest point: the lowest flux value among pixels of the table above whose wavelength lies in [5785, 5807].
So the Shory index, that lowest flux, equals 6.92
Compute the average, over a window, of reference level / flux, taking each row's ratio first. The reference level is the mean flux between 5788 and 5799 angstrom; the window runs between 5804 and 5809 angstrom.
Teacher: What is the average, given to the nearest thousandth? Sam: 0.978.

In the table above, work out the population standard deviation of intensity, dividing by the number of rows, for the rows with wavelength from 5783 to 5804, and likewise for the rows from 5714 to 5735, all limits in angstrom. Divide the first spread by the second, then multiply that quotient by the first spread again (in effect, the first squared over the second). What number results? 0.47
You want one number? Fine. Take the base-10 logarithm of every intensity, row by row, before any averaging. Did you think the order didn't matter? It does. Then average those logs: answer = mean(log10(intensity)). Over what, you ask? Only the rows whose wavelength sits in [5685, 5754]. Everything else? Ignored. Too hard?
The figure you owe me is 0.852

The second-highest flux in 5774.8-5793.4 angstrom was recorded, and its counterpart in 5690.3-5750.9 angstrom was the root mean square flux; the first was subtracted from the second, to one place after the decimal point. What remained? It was 0.1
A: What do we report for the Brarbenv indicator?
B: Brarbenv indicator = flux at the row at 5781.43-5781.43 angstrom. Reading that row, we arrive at 6.85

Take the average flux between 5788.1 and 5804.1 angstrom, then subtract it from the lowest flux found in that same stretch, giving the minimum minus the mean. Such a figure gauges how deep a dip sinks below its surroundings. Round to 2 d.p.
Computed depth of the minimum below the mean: -0.13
